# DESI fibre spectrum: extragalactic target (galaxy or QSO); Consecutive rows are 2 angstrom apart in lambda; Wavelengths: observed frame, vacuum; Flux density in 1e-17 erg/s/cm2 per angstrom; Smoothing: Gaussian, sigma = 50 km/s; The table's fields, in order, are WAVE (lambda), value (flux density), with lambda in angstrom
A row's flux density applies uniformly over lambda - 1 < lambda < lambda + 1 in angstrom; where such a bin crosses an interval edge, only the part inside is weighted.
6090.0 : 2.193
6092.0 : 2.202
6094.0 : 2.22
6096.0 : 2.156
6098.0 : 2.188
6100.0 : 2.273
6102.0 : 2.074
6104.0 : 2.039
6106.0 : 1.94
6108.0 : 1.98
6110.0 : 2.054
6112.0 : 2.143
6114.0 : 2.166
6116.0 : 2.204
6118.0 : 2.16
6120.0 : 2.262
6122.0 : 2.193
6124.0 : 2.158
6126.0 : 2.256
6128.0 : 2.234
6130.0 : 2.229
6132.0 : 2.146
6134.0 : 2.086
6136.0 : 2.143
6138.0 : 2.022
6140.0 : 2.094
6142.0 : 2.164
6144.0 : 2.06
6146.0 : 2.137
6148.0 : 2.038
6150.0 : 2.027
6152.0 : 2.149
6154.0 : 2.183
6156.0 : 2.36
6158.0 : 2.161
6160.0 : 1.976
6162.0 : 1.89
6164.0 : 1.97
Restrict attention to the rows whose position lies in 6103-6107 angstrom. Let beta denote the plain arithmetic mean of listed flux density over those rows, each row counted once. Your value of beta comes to 1.99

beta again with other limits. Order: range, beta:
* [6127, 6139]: 2.14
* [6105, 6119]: 2.09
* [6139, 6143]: 2.13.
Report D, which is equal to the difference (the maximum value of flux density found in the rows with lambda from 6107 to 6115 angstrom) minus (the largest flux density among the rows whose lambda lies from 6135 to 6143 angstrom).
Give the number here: 0.002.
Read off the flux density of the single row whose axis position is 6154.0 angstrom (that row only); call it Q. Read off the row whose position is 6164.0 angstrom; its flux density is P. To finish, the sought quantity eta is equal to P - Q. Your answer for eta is -0.21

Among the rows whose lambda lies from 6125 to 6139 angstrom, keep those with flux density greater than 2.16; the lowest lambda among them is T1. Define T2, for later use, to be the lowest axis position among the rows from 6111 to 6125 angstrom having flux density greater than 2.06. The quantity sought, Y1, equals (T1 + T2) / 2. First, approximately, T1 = 6126.0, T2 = 6112.0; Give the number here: 6119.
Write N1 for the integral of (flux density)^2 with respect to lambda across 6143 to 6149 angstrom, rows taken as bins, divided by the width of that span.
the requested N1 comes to 4.32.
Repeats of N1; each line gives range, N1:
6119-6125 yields 4.86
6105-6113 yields 4.12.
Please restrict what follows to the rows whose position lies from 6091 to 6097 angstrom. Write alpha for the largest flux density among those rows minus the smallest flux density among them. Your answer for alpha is 0.064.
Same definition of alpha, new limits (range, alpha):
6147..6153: 0.122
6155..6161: 0.384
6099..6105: 0.234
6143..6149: 0.099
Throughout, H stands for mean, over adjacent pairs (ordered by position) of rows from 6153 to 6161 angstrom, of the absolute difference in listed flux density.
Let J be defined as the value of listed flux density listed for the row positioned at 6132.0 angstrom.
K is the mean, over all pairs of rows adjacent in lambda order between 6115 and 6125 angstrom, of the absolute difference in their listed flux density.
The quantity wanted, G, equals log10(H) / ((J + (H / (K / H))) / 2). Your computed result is -0.538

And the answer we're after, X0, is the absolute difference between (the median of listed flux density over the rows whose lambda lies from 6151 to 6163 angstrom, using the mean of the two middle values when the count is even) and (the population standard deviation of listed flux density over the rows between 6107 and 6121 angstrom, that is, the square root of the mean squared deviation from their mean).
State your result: 2.07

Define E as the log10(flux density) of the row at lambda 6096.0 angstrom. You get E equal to 0.334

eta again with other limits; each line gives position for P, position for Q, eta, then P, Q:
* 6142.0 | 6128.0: -0.07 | 2.164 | 2.234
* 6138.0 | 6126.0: -0.23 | 2.022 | 2.256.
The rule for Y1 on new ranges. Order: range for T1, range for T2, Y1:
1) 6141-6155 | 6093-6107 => 6118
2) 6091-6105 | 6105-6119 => 6102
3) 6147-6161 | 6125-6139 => 6140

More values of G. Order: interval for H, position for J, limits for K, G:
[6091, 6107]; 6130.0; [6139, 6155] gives -0.970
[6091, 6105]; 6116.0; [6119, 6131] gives -0.985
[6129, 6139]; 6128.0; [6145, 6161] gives -0.957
